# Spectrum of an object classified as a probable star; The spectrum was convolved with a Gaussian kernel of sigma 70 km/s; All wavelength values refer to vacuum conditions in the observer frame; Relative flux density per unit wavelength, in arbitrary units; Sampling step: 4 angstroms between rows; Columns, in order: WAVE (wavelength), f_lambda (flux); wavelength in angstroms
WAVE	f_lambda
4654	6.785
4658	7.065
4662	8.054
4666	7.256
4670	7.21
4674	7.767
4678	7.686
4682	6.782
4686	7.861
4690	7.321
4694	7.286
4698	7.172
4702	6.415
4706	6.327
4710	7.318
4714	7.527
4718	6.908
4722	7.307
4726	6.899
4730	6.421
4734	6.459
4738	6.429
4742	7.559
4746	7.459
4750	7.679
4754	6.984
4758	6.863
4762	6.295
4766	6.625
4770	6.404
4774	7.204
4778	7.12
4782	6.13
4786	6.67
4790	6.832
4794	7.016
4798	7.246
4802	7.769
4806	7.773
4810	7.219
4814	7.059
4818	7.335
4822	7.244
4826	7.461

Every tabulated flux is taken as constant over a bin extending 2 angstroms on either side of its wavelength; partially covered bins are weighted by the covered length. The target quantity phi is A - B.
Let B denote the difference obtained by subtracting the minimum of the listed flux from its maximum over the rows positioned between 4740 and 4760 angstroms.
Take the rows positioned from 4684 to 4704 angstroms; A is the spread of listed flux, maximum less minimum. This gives 0.6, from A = 1.45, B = 0.82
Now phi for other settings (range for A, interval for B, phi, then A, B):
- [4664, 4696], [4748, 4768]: -0.3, 1.08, 1.38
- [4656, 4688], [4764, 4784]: 0.2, 1.27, 1.07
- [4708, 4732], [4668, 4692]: 0.0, 1.11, 1.08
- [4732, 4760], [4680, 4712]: -0.3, 1.25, 1.53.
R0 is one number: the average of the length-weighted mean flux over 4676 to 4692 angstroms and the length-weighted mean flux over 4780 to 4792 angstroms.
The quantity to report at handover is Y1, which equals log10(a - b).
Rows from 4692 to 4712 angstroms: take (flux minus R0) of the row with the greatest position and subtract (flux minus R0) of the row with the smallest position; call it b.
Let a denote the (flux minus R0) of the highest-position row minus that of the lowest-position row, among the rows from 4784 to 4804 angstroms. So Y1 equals 0.03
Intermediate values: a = 1.1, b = 0.03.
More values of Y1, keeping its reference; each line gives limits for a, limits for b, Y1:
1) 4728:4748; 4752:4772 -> 0.21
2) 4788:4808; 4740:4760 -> 0.21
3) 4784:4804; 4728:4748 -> -1.21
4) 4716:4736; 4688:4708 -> -0.26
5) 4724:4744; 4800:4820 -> 0.04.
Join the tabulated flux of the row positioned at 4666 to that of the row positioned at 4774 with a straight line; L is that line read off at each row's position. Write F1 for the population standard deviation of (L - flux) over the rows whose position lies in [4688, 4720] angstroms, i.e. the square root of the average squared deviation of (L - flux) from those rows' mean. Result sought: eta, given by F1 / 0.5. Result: 0.83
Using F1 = 0.42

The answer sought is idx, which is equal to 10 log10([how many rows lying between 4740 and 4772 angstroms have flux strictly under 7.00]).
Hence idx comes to 7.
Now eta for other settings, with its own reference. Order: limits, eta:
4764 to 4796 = 0.69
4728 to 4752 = 1.14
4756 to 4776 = 0.66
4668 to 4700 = 0.68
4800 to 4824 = 0.54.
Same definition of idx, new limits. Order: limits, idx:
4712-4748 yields 7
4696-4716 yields 3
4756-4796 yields 8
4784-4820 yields 3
